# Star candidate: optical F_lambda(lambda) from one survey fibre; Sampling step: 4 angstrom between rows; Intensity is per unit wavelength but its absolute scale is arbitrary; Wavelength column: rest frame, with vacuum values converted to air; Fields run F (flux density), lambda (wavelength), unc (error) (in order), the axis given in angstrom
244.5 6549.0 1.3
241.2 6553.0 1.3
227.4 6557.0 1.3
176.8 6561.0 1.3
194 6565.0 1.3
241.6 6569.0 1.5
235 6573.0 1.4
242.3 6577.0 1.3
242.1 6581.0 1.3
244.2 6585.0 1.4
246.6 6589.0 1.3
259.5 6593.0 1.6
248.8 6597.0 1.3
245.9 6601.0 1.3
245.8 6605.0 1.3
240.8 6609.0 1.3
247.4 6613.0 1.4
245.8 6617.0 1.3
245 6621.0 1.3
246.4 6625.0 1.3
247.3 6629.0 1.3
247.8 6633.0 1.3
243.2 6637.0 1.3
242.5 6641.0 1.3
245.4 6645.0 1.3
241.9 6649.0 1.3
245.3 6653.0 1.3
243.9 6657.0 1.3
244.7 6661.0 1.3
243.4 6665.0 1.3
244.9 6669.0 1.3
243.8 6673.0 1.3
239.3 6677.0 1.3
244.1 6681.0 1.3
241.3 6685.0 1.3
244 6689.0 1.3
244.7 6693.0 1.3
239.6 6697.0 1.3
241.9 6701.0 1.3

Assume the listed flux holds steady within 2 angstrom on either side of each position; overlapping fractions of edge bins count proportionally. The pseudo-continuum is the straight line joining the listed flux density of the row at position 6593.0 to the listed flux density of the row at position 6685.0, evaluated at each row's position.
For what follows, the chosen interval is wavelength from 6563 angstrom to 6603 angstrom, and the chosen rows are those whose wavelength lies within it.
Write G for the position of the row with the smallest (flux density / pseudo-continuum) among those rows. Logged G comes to 6565.0 angstrom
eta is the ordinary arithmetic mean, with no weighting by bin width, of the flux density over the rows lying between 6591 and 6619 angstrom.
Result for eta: 248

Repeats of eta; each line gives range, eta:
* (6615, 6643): 245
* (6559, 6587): 225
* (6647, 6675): 244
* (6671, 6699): 242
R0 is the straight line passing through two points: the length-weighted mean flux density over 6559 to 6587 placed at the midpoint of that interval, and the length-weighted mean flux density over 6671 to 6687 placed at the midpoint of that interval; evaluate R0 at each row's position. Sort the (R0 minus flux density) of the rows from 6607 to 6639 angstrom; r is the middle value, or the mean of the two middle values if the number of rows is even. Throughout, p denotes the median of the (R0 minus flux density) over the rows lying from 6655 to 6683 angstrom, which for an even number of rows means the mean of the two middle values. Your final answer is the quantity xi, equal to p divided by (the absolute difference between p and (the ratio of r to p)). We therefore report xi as -0.5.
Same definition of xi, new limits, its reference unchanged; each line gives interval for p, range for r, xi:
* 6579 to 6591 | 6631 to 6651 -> -1.0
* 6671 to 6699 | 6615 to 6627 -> 0.0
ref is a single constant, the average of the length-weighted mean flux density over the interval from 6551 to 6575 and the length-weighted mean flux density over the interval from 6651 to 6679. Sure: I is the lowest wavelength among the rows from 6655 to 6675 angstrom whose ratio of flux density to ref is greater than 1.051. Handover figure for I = 6657.0 angstrom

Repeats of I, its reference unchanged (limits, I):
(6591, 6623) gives 6593.0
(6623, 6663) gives 6625.0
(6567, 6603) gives 6585.0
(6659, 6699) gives 6661.0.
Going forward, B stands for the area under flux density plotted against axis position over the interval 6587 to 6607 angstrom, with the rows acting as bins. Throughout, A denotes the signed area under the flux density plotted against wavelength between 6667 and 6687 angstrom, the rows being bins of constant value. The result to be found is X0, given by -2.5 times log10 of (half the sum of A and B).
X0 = -9.23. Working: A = 4854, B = 4986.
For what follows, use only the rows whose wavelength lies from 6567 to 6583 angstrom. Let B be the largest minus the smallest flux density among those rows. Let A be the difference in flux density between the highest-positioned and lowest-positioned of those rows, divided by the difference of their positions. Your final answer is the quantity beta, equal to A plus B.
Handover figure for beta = 7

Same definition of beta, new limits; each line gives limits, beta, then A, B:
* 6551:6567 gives 60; -3.93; 64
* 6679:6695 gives 3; 0.05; 3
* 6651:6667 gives 2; -0.16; 2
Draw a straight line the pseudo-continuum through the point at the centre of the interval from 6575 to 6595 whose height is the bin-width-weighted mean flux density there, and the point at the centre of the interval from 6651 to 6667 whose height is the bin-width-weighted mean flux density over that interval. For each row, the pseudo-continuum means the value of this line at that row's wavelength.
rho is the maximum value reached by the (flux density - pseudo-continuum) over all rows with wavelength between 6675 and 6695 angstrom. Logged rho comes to 2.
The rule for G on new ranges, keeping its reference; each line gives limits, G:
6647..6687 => 6649.0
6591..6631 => 6609.0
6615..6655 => 6621.0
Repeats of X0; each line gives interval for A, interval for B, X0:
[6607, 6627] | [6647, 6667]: -9.22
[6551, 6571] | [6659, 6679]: -9.16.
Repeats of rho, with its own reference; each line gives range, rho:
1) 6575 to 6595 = 13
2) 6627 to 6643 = 3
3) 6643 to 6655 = 1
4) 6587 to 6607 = 13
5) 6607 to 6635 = 3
